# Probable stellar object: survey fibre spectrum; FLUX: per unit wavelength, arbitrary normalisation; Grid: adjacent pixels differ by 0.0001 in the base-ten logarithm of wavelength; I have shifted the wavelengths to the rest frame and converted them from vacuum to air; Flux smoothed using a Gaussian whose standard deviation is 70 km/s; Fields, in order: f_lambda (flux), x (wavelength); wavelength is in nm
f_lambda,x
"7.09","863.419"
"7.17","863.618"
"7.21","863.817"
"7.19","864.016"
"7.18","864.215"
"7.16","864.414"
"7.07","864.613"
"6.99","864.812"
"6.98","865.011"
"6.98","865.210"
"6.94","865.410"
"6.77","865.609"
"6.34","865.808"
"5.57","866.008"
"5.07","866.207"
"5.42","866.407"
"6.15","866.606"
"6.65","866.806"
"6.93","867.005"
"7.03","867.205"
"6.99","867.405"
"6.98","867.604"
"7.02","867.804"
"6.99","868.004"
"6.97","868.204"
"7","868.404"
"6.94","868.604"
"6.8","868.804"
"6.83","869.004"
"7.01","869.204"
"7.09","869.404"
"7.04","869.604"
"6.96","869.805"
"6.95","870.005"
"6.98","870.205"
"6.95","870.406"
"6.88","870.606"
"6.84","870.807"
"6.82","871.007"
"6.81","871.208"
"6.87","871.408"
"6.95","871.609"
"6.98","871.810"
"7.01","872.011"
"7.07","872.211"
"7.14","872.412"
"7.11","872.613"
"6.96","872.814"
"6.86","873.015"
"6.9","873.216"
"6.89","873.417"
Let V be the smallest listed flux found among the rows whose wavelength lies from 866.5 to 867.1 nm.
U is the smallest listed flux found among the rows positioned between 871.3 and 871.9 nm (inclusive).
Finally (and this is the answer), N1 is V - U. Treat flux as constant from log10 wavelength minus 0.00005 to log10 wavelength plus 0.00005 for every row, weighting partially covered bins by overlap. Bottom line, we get -0.7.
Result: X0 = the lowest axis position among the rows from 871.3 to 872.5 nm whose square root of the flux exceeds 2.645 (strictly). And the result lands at 872.011 nm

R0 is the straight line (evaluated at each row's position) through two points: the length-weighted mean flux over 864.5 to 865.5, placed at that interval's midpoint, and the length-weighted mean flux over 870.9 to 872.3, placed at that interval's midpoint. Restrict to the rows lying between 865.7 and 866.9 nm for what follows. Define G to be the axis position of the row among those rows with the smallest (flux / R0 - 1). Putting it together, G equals 866.207 nm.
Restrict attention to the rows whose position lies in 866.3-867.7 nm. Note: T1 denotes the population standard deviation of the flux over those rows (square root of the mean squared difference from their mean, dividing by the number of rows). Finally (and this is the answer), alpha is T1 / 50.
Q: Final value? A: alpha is 0.0112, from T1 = 0.56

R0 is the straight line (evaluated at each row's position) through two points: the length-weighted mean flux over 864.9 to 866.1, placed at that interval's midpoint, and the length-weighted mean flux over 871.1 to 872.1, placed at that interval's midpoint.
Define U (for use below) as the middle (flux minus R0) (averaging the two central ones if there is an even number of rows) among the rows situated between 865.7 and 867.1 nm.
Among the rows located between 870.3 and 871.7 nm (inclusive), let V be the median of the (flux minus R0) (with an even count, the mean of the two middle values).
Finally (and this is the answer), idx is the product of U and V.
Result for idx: 0.019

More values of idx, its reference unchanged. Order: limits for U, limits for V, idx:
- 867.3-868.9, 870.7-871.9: -0.009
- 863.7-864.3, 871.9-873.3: 0.047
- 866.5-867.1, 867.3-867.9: -0.006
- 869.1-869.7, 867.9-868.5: 0.055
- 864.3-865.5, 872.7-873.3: -0.041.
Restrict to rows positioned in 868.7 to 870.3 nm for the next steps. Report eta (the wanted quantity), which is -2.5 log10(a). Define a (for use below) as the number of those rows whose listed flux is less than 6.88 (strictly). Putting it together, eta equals -0.8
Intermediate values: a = 2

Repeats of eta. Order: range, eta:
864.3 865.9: -0.8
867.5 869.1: -0.8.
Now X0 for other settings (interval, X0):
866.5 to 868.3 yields 867.205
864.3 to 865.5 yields 864.414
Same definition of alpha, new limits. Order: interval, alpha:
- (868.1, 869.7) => 0.0019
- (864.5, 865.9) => 0.0046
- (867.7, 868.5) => 0.0004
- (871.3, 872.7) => 0.0018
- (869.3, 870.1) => 0.0012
